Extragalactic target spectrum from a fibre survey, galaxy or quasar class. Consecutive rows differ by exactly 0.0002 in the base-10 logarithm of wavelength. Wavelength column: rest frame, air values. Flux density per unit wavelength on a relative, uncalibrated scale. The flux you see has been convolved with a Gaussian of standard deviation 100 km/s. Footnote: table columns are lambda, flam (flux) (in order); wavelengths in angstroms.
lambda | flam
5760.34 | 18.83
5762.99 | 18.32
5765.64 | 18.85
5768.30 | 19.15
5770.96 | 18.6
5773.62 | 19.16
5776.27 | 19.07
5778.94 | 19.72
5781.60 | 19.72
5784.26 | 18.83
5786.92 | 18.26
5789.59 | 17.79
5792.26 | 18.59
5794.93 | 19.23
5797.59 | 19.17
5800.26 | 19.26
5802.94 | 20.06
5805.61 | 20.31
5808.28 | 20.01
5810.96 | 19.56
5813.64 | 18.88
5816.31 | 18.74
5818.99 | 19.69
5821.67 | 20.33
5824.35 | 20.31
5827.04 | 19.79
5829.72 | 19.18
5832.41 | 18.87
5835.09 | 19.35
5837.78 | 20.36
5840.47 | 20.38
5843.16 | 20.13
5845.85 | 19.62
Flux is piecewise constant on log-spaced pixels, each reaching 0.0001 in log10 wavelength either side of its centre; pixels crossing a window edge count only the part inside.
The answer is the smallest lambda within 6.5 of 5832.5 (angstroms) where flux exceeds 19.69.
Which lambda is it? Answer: 5827.04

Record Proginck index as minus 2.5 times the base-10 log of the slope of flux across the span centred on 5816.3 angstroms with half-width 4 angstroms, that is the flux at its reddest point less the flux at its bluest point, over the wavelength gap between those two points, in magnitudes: 2.0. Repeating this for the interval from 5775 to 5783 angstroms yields 2.3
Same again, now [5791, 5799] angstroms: 2.4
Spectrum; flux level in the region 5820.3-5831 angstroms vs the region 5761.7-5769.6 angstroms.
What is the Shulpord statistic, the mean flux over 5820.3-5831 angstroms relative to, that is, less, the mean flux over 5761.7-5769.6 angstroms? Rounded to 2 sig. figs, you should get 1.1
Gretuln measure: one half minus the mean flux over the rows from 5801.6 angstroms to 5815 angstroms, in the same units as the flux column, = -19.3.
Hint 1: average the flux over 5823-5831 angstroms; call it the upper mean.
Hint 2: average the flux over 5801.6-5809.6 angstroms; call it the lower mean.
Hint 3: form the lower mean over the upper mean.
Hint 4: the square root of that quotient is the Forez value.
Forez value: 1.01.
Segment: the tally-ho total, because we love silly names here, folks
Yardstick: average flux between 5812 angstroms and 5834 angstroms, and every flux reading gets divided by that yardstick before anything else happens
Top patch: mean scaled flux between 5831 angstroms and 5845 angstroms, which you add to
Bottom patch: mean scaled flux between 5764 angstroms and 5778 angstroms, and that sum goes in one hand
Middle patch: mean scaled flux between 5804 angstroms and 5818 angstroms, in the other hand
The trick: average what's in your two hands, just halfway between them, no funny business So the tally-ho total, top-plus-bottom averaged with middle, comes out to 1.50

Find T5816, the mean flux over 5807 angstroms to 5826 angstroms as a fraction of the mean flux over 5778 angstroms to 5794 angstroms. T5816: 1.04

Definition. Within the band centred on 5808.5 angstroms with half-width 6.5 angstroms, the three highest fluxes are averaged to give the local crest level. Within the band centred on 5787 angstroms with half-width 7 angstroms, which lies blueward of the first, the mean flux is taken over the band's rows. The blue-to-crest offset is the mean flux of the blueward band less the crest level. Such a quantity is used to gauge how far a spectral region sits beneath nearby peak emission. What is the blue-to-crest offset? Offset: -1.5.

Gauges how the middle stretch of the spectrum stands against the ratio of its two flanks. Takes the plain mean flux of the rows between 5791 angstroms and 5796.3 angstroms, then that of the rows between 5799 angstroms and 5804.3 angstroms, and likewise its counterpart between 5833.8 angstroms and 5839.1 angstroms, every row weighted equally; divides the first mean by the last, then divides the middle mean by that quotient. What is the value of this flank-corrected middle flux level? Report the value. 20.6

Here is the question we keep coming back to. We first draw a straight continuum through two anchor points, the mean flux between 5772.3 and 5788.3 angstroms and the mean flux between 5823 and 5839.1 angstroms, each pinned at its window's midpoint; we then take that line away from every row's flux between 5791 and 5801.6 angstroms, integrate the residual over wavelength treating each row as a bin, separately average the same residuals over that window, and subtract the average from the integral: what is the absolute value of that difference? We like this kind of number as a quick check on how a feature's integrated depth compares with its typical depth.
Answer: 2.2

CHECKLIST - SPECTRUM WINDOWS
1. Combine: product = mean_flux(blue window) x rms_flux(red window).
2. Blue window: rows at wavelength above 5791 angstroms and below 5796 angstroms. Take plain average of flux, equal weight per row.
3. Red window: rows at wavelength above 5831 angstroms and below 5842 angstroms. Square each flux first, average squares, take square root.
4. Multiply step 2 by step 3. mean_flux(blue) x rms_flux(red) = 373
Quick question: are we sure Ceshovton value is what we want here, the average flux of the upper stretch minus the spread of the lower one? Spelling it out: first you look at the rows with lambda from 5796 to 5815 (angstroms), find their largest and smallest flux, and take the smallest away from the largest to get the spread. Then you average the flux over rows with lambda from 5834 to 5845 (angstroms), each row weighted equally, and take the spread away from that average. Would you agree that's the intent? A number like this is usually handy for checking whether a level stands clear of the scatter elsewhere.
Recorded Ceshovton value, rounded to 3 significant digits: 18.6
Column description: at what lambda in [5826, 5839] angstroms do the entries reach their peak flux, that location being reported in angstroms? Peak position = 5837.78 angstroms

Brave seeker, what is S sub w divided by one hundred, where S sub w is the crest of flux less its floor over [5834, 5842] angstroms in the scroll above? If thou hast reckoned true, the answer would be 0.010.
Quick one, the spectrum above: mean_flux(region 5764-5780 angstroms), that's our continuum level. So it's 19.1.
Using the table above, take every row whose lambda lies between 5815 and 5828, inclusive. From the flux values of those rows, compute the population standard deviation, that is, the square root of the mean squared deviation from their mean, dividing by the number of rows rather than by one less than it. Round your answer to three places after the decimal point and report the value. 0.578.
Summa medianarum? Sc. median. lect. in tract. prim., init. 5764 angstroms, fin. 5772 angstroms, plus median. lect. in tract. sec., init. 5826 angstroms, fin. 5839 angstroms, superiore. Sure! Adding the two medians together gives 38.20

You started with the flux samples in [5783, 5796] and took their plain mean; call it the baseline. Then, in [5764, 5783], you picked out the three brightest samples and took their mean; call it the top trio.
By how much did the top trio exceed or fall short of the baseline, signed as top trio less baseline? 1.0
